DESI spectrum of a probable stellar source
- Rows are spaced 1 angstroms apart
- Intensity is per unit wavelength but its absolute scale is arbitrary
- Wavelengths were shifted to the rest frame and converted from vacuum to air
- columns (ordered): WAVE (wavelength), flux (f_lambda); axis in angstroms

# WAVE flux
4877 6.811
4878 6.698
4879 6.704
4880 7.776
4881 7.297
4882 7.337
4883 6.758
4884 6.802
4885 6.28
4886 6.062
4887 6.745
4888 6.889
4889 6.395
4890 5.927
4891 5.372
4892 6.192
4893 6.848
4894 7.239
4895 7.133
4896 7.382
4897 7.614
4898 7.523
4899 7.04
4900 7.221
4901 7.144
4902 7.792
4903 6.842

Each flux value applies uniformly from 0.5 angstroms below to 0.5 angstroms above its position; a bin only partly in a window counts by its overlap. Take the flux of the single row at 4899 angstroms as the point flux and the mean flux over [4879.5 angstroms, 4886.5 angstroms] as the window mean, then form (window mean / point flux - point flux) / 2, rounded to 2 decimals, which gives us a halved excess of -3.03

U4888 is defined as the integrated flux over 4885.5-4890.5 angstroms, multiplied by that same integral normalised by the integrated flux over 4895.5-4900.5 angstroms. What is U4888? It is 27.9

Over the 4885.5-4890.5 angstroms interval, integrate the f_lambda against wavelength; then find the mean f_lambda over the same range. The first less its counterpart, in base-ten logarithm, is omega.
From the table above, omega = 1.41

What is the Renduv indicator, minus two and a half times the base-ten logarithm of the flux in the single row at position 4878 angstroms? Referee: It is -2.06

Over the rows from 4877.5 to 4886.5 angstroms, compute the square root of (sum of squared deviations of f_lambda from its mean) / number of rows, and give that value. 0.50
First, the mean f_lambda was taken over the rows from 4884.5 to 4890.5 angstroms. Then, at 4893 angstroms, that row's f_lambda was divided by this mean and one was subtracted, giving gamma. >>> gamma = 0.073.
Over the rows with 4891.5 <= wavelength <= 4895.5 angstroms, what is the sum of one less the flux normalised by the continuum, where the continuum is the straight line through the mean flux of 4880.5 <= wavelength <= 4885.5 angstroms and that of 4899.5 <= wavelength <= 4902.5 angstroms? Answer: 0.18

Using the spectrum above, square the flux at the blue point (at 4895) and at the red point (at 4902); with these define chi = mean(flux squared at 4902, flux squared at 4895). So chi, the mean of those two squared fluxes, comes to 55.8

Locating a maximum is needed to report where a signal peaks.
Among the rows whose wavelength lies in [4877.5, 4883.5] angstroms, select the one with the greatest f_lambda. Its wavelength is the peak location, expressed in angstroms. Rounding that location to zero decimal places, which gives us 4880 angstroms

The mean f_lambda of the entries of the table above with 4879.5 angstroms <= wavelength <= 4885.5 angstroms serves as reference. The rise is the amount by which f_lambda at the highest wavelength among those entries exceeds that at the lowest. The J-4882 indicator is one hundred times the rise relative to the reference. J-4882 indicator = -21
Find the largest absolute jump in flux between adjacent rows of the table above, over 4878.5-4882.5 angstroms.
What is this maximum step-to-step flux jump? 1.1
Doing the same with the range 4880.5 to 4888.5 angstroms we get 0.7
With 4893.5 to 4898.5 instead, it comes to 0.2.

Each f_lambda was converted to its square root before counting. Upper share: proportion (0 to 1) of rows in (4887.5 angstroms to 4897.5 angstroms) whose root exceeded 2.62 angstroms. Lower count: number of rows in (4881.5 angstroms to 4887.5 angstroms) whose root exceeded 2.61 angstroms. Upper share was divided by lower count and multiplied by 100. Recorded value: 50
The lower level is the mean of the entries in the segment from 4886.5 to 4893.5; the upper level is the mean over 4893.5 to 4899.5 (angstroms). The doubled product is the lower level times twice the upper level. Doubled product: 93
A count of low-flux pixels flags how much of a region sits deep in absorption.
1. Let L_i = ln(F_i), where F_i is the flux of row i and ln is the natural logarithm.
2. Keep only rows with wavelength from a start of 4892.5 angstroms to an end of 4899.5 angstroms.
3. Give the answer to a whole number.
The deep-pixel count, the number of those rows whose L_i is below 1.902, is 0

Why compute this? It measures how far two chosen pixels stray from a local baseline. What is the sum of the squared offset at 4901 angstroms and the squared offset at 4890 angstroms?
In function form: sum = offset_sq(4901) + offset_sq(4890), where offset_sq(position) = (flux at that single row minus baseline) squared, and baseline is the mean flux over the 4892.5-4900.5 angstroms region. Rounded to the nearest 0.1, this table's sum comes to 1.8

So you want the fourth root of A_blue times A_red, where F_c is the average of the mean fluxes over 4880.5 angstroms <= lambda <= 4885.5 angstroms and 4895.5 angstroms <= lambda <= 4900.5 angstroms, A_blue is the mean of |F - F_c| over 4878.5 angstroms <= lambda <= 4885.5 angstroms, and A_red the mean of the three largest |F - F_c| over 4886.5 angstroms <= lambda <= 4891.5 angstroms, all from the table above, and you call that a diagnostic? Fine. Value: 0.85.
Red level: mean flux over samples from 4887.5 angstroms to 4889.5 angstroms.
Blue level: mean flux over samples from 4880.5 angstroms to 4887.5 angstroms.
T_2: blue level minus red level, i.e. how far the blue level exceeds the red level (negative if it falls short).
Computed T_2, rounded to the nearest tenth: 0.1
